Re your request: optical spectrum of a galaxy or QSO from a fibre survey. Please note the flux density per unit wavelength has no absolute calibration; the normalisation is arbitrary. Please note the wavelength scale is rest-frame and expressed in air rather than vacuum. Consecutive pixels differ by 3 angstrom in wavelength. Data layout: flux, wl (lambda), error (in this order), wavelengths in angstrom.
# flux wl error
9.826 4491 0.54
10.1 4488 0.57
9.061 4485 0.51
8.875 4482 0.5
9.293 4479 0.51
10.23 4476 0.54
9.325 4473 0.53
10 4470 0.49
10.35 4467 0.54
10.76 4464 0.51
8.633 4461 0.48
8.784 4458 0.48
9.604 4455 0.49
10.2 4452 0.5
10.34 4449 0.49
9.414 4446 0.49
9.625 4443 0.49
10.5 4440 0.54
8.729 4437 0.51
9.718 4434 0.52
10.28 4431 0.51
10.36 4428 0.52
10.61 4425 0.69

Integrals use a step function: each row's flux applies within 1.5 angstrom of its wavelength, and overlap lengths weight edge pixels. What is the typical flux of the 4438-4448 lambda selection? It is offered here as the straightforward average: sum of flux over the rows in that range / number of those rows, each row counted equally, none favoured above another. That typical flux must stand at 9.8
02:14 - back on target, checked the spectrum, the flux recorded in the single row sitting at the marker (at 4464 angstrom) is 10.76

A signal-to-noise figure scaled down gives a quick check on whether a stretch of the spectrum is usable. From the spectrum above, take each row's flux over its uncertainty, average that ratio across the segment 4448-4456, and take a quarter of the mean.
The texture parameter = 5.09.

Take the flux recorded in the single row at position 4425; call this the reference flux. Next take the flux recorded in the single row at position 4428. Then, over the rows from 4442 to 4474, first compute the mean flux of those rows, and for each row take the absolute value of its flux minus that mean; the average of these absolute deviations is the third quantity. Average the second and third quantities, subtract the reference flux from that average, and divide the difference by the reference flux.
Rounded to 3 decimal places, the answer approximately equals -0.486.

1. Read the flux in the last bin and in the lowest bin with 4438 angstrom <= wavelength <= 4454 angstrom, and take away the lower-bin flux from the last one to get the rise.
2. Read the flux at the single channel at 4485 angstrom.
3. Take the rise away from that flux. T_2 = 9.4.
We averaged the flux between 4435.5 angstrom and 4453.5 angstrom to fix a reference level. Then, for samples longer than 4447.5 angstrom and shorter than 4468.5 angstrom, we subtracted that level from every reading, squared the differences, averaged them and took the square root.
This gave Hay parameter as 0.766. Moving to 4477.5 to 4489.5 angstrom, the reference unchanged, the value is 0.662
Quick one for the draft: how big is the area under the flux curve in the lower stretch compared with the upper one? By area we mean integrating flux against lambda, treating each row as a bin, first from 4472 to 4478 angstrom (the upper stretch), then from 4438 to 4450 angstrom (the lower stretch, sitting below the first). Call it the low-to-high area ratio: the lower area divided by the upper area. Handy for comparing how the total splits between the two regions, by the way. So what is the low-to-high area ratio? 2.0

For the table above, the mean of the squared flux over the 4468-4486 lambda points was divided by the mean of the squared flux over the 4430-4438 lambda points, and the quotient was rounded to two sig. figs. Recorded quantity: 0.98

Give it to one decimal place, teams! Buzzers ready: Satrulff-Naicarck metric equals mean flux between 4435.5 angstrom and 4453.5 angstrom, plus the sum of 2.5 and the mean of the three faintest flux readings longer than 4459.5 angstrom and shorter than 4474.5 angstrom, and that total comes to 21.6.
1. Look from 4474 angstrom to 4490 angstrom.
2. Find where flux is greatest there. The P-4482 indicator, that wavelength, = 4476 angstrom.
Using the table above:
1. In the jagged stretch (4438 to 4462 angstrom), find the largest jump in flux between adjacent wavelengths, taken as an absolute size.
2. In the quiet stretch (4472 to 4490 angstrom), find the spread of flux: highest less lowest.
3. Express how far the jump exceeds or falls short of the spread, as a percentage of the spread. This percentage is -32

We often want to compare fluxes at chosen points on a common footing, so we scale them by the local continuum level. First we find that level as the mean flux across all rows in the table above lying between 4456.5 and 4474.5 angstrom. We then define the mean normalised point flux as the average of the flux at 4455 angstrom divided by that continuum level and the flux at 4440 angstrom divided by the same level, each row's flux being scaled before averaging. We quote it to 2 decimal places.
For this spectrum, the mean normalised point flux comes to 1.04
